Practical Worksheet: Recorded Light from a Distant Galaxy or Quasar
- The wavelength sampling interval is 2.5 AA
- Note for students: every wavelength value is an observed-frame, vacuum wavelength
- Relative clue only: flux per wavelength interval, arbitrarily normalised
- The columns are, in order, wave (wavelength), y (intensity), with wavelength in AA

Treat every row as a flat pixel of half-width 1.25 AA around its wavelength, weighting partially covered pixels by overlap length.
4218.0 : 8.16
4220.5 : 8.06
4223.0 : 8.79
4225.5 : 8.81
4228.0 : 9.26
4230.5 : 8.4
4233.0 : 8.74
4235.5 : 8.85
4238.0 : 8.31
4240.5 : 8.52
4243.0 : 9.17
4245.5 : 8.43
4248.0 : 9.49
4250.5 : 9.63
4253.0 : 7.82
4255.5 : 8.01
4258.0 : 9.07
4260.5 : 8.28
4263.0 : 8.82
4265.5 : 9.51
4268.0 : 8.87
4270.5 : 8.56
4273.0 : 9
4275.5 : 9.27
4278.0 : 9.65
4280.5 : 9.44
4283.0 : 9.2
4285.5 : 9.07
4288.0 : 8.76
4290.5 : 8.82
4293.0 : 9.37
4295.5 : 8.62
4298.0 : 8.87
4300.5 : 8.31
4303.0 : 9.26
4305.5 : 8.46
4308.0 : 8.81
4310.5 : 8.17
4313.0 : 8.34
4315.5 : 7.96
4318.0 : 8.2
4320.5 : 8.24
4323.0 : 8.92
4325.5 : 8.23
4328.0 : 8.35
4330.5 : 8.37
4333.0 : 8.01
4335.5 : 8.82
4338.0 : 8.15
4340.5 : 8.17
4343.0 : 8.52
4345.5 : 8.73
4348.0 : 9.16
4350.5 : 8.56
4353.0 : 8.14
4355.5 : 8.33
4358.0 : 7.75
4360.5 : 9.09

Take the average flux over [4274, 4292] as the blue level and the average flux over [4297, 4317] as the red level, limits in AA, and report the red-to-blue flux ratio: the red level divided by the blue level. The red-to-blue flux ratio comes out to 0.93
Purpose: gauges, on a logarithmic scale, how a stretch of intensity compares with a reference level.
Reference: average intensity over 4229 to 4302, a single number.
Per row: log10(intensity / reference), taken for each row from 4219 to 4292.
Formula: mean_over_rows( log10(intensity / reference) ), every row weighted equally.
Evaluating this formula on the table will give -0.001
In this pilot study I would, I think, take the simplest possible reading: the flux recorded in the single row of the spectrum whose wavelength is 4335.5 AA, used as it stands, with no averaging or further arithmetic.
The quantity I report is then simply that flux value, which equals 8.82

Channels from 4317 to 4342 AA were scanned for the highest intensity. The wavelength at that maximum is 4323.0 AA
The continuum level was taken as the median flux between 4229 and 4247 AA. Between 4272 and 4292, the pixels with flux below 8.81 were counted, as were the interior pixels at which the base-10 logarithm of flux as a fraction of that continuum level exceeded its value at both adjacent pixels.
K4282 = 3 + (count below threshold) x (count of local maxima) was 4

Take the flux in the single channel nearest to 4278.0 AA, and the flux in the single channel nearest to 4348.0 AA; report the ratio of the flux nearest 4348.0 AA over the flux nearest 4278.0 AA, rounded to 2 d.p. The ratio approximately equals 0.95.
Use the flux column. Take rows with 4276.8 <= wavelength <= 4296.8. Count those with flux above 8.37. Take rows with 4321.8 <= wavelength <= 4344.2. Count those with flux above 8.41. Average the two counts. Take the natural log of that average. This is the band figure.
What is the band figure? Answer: 1.70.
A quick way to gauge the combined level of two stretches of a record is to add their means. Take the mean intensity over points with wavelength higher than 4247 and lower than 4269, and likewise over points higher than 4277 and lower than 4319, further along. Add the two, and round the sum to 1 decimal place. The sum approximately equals 17.6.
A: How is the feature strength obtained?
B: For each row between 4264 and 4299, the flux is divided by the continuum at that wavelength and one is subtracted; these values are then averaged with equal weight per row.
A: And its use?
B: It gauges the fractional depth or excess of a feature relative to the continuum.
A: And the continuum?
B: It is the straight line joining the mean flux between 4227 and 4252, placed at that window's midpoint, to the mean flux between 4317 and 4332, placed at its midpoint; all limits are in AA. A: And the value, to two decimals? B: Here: 0.05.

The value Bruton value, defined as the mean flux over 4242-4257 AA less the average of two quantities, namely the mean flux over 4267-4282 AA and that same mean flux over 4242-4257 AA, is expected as -0.19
